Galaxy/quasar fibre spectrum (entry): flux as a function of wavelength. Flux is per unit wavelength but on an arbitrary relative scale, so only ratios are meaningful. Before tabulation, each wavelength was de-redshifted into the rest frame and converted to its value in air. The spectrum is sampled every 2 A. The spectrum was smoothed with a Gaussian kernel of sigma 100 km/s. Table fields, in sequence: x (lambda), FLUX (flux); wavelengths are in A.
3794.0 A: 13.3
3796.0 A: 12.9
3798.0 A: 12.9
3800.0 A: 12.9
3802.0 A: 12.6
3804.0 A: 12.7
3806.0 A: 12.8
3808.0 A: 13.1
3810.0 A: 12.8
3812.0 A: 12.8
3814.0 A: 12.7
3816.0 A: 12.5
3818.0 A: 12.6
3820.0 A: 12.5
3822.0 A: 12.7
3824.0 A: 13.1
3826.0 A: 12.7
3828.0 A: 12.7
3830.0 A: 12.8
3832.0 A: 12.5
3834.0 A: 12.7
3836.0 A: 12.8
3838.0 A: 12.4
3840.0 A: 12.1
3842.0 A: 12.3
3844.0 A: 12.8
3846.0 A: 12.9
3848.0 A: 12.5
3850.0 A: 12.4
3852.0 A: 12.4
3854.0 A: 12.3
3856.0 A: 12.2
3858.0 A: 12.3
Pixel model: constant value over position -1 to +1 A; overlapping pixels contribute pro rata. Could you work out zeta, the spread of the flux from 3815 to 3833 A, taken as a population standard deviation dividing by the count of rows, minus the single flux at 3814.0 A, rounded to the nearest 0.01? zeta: -12.52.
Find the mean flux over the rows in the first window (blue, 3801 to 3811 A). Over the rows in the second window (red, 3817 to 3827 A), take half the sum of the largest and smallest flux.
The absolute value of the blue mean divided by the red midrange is 1.00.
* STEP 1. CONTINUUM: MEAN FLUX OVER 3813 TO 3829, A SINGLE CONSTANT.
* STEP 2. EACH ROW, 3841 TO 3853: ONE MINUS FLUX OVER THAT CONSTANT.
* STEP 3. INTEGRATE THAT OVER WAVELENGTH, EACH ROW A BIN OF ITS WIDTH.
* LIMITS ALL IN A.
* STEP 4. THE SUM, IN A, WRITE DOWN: 0.130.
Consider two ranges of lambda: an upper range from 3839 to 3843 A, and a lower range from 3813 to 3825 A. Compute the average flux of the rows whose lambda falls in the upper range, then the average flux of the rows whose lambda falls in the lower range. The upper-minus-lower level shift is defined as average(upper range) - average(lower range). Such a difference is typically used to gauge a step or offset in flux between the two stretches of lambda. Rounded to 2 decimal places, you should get -0.48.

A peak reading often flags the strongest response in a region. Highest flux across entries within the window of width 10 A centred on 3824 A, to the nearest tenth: 13.1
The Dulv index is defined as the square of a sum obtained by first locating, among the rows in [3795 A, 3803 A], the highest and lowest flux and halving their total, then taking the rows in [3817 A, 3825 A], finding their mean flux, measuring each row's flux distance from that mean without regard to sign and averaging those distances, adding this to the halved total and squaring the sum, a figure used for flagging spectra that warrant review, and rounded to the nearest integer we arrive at 167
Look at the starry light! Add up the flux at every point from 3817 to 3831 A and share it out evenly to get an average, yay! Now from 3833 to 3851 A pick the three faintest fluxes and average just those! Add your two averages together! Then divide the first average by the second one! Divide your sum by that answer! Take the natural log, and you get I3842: 3.182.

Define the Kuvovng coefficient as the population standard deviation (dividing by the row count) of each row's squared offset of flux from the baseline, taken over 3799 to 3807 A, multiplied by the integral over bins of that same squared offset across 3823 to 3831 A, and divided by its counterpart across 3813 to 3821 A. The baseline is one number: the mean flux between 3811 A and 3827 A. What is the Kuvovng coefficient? 0.028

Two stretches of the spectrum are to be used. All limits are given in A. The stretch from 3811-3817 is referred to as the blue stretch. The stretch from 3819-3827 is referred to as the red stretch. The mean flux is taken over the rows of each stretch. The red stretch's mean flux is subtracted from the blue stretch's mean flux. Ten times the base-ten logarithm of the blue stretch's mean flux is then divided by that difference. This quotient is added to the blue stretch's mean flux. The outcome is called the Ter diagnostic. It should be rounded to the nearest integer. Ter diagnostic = -120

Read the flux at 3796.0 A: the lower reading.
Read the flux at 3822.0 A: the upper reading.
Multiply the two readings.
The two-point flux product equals 164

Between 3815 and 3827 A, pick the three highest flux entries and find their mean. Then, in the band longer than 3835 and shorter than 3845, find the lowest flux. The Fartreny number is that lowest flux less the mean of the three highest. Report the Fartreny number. -0.73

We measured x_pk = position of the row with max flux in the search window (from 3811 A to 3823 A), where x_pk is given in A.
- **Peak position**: 3812.0 A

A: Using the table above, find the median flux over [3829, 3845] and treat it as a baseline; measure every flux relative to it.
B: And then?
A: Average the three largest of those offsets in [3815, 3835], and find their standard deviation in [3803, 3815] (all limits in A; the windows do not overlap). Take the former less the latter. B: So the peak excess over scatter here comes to 0.1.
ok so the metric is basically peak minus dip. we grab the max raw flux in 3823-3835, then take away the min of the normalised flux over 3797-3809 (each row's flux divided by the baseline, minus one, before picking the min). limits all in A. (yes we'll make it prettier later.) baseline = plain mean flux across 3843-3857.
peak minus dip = 13.1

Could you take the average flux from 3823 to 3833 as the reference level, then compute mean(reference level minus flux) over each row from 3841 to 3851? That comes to 0.18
